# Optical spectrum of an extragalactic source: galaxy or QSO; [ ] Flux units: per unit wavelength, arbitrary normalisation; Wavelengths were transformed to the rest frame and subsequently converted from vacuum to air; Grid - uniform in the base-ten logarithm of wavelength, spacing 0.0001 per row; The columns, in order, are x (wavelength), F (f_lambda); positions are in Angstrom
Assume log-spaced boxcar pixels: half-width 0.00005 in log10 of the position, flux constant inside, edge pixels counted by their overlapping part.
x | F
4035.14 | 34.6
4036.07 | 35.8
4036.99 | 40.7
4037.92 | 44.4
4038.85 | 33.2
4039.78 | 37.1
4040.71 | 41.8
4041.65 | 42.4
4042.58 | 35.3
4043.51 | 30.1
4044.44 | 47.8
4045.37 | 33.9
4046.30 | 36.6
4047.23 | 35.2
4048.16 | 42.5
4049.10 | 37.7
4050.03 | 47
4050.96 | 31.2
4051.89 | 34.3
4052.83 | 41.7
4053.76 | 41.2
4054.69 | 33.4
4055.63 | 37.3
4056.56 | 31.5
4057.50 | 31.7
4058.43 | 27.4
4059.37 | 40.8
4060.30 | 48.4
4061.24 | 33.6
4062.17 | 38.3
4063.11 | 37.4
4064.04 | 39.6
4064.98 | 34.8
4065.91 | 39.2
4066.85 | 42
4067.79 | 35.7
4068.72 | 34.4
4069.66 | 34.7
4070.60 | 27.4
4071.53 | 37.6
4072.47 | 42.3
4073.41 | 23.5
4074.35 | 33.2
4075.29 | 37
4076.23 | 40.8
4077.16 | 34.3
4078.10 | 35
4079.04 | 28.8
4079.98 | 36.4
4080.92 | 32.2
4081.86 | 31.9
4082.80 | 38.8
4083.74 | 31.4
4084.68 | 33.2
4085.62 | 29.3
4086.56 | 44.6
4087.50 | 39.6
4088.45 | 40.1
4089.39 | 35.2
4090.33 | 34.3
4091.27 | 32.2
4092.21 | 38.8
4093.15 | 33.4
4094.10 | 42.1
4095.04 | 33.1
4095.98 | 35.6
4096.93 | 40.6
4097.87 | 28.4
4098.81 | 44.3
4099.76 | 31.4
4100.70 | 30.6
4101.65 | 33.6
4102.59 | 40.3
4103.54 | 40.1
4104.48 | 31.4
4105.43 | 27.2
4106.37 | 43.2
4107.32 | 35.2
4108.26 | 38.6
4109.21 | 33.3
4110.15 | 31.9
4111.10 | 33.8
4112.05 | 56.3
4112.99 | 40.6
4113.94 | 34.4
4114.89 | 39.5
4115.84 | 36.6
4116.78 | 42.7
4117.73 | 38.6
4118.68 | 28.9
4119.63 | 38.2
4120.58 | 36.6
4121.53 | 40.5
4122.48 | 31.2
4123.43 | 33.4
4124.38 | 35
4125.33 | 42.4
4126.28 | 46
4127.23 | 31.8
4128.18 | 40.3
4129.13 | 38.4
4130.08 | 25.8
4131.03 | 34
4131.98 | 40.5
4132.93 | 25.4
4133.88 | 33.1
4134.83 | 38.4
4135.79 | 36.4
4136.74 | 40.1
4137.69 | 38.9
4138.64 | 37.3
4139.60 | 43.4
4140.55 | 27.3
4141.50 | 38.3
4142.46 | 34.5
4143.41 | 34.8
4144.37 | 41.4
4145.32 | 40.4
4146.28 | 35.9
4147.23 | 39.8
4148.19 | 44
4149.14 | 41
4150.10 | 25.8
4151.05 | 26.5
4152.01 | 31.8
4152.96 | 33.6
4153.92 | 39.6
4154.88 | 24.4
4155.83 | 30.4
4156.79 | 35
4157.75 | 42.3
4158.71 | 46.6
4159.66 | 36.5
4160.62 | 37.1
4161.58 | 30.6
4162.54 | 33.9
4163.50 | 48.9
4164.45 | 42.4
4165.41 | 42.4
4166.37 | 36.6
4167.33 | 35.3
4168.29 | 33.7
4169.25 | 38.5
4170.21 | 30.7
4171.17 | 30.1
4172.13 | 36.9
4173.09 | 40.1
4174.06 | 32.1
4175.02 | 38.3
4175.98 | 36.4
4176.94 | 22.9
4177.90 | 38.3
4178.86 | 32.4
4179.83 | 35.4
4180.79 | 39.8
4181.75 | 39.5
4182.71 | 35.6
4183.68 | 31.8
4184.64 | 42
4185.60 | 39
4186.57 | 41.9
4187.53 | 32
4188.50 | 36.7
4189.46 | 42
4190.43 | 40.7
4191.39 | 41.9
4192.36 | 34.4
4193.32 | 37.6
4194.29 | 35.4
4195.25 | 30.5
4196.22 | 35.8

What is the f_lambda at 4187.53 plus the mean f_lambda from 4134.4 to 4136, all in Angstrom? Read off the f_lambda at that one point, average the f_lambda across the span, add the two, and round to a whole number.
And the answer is 69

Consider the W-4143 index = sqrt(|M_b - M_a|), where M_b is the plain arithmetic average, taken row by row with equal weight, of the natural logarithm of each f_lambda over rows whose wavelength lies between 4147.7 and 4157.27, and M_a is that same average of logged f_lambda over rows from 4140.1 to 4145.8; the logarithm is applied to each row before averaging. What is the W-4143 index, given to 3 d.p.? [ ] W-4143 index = 0.305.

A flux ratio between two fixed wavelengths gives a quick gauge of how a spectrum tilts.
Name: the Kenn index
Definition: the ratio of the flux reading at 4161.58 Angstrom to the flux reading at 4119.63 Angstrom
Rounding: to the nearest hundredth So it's 0.80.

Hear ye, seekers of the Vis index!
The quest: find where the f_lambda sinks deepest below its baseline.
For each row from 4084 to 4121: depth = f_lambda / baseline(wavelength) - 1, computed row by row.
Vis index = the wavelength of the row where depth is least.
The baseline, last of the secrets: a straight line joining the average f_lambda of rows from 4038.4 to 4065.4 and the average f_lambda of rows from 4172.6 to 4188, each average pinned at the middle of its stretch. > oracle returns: 4105.43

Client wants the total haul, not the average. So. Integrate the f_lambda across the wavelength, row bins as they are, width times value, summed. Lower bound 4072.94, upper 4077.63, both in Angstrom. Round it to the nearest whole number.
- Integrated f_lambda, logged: 158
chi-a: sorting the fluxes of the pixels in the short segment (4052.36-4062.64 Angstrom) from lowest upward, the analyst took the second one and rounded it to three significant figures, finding 31.5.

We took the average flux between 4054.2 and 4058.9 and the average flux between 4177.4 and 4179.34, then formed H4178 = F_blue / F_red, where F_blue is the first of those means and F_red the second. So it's 0.91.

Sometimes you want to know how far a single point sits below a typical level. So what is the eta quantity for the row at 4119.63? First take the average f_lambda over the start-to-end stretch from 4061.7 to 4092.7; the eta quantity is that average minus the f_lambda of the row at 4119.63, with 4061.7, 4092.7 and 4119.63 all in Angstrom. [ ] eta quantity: -2.6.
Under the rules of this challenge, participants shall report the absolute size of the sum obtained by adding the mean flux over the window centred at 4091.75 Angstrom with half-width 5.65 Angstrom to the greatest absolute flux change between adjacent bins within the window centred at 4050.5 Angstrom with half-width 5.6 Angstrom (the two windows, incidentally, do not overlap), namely 53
